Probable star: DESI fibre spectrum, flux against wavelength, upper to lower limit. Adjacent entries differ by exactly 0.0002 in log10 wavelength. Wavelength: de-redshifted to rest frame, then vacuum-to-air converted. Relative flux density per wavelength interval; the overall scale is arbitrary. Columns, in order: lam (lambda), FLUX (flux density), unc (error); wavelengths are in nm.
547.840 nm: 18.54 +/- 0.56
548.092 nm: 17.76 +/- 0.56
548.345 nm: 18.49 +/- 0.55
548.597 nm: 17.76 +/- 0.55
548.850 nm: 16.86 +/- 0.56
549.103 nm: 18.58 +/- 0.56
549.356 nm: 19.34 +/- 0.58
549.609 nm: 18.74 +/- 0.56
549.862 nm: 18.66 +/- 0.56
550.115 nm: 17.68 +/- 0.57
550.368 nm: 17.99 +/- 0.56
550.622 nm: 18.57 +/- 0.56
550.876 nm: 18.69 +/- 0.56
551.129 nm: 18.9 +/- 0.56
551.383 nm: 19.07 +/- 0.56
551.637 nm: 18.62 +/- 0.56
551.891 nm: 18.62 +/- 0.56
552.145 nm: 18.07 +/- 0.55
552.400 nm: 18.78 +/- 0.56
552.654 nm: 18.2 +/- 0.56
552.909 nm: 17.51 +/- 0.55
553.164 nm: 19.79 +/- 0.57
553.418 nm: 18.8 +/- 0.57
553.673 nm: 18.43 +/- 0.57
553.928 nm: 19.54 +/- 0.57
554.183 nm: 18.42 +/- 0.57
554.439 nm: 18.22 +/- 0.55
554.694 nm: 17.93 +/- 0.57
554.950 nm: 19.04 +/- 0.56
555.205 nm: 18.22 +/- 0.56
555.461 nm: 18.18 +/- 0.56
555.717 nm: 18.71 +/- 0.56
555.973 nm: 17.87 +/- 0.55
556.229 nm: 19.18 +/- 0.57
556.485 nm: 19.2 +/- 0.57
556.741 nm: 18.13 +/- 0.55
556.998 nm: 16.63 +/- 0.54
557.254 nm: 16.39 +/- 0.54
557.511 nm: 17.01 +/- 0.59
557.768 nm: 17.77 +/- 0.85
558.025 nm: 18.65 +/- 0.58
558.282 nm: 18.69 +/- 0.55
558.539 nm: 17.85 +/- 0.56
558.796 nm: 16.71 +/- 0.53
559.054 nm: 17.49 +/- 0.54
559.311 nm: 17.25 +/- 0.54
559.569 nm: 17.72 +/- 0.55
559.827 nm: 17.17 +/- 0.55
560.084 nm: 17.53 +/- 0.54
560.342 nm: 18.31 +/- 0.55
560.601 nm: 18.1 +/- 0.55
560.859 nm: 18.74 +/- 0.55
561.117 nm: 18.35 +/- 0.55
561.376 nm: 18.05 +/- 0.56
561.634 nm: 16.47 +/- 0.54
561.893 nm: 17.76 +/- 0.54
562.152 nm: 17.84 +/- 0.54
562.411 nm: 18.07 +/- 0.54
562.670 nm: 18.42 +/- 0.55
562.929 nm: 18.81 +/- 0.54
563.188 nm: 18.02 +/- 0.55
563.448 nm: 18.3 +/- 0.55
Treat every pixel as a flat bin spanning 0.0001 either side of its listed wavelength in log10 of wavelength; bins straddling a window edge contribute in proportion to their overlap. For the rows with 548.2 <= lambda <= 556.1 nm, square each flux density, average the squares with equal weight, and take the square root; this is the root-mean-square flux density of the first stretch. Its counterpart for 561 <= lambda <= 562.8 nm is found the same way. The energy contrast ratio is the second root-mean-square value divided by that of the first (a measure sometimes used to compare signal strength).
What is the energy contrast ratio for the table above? 0.97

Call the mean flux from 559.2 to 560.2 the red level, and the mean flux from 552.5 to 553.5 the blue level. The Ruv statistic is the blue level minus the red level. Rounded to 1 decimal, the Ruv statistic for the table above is 1.2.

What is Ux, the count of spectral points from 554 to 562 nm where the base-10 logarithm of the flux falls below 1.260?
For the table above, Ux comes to 19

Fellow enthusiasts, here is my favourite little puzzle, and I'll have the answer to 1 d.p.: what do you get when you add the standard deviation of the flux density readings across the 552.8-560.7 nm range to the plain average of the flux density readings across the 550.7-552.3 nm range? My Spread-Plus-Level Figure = 19.5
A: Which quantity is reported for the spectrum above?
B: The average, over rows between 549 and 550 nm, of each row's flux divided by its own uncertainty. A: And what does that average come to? 33.3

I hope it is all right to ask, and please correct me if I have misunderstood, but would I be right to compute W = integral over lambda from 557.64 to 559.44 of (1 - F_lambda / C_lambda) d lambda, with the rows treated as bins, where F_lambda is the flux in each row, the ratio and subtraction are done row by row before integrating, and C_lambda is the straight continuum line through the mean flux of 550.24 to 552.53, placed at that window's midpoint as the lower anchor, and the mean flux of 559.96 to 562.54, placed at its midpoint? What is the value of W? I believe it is 0.03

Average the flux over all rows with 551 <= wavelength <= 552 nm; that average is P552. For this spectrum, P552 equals 18.8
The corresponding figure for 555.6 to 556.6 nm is 18.7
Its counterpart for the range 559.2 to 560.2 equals 17.4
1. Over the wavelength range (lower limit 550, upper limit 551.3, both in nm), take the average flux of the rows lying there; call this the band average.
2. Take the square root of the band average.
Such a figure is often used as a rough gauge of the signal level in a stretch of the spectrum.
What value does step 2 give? 4.29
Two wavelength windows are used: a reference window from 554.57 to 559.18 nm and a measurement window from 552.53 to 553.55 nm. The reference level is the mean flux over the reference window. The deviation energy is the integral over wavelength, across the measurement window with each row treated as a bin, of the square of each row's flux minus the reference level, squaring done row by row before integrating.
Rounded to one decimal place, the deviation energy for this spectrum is 1.1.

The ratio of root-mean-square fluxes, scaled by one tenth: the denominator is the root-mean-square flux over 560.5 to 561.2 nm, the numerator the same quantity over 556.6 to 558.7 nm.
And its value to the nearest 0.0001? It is 0.0960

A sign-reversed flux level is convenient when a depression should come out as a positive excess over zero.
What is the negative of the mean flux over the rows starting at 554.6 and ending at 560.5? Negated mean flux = -17.9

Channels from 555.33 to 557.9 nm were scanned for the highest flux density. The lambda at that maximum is 556.485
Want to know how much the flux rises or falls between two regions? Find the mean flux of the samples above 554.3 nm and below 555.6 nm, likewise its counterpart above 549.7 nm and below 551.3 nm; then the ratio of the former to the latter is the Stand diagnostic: 0.99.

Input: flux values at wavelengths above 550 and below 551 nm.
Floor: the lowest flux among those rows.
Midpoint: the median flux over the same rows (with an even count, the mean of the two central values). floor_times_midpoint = 323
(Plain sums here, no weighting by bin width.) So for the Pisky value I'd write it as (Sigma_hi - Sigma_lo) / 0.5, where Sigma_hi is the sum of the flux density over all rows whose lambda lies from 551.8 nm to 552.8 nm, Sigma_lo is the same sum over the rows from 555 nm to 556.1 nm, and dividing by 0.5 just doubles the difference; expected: 1.4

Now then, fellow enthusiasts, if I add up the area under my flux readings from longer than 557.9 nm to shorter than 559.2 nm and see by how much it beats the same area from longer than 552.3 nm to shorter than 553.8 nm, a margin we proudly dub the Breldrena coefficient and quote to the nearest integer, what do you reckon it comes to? -5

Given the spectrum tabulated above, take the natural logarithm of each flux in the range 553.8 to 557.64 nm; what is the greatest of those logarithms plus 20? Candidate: 22.97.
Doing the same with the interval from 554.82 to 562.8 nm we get 22.95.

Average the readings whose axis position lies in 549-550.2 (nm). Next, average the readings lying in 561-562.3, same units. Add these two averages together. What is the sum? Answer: 36.3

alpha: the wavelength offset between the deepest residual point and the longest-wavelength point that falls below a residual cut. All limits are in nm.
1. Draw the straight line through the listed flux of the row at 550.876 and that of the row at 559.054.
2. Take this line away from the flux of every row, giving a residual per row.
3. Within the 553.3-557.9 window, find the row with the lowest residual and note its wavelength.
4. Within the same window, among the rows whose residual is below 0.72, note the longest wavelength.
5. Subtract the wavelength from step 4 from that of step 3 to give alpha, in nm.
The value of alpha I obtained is -0.51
